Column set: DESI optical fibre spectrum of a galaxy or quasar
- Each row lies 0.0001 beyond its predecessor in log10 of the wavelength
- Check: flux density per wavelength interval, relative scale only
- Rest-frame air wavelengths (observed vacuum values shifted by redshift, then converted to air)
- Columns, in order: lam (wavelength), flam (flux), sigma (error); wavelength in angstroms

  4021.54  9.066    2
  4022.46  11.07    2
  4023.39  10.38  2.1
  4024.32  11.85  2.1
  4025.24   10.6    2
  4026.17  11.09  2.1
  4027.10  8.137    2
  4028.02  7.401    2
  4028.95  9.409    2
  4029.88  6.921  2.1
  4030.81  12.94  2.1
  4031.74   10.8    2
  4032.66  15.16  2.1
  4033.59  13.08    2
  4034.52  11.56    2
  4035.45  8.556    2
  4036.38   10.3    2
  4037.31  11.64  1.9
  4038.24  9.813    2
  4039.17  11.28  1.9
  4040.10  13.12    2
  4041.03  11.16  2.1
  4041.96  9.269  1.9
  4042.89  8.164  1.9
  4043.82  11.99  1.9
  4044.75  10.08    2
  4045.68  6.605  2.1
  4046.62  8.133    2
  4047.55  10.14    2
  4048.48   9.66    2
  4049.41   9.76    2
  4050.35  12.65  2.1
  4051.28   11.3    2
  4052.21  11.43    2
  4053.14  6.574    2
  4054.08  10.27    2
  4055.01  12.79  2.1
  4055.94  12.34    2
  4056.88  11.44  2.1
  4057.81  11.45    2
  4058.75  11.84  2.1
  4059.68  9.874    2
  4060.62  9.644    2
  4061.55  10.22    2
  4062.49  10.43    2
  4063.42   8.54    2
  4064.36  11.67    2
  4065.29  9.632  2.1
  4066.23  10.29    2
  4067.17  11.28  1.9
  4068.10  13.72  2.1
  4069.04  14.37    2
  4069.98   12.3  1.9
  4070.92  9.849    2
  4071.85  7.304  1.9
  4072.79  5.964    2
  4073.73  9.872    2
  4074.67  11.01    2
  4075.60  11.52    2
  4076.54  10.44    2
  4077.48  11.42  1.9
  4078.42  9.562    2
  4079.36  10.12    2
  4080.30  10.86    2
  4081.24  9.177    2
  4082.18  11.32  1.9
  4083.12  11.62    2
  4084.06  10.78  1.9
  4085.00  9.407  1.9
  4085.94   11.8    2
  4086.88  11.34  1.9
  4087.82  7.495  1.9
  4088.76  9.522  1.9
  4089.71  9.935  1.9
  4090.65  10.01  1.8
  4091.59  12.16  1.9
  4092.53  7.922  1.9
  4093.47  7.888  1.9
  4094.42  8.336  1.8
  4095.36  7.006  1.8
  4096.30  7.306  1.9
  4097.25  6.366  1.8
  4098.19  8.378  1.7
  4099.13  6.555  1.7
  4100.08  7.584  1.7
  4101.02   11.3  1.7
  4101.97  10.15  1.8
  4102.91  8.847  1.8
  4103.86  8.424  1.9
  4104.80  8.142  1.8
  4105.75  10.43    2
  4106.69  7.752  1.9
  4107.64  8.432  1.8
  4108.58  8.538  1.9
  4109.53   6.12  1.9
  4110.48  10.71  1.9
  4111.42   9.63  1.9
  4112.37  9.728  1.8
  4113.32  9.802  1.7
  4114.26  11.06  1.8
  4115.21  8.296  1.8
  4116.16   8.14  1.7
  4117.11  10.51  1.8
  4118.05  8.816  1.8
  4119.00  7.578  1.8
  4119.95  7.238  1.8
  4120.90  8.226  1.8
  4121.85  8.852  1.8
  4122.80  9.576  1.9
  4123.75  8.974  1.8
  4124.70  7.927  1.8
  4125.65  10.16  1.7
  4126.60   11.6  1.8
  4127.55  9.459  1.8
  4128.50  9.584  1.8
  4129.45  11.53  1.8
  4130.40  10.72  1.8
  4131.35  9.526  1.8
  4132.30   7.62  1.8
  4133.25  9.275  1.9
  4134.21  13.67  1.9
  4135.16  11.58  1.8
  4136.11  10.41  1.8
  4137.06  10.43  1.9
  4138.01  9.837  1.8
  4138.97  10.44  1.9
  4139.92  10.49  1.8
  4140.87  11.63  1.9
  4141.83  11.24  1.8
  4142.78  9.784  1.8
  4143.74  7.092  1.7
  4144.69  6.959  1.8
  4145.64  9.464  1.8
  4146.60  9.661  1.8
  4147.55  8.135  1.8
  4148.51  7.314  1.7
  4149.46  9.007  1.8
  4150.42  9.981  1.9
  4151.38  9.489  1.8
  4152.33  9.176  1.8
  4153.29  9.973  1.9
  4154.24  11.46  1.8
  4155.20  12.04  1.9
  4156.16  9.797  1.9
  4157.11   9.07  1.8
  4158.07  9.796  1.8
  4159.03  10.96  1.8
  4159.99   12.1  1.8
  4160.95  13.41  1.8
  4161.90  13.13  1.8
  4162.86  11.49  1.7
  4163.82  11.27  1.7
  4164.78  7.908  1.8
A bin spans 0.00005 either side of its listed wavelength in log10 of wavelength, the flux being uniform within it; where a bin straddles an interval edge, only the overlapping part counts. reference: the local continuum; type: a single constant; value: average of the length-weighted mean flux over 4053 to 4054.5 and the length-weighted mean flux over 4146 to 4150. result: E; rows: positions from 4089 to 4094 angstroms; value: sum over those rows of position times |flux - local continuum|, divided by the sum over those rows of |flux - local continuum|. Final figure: 4091.4 angstroms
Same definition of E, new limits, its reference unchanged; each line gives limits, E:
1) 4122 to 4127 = 4125.5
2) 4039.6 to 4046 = 4042.5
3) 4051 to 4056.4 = 4053.9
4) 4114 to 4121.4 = 4117.1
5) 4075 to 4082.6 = 4078.6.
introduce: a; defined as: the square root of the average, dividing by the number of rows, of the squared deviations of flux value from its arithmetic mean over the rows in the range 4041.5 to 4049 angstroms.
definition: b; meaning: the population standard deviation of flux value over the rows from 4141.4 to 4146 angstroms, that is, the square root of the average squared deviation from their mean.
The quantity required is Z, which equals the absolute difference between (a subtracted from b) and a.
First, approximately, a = 1.5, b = 1.65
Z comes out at 1.4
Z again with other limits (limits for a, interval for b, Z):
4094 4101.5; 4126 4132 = 2.0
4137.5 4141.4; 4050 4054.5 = 0.8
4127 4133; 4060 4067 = 1.5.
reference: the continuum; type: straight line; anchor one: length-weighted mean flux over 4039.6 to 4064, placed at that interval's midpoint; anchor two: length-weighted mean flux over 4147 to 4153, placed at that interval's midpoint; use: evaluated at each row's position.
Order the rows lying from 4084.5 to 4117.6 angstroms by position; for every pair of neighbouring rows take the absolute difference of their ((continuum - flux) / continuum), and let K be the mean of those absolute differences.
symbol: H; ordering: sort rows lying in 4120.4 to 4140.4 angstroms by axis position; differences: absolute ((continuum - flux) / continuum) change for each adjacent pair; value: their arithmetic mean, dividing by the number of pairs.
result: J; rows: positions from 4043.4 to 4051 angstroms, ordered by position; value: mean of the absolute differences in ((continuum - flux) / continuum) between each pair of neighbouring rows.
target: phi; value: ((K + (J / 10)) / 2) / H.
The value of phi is 0.63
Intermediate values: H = 0.138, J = 0.17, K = 0.156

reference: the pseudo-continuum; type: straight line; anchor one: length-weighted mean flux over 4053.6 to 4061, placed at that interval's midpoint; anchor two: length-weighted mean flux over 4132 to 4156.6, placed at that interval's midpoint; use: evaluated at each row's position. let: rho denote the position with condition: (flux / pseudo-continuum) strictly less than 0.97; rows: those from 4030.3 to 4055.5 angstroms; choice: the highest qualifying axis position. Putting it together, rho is 4054.08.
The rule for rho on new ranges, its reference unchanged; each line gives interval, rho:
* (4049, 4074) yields 4073.73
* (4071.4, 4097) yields 4096.30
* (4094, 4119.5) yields 4119.00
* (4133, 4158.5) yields 4157.11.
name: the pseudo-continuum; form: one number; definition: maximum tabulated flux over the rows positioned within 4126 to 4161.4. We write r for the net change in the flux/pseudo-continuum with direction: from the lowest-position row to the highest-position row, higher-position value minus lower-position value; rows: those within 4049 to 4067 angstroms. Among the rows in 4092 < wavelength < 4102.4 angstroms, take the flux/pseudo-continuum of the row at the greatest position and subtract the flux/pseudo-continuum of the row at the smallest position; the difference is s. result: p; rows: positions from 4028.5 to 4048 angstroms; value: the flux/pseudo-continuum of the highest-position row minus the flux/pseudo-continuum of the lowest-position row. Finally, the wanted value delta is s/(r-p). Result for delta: -11.1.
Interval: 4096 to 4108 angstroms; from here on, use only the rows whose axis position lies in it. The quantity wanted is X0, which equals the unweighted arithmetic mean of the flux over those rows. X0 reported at 8.4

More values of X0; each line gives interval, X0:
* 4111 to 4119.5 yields 9.3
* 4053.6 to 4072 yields 11.0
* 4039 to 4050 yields 9.9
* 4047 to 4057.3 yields 10.8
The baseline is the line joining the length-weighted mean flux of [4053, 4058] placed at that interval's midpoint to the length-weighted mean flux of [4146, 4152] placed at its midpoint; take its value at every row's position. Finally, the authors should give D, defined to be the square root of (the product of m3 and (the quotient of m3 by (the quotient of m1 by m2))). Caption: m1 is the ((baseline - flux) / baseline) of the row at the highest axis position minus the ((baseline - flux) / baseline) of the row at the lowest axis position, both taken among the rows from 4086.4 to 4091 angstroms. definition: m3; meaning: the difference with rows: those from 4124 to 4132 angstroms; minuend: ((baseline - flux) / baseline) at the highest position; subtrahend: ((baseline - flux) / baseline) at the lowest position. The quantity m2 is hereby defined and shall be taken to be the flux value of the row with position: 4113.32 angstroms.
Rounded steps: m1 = 0.121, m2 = 9.802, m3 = -0.18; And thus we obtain 1.7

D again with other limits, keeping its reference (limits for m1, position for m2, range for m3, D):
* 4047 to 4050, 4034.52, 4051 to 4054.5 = 1.7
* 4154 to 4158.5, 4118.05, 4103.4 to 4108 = 0.1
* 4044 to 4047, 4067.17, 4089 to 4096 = 2.3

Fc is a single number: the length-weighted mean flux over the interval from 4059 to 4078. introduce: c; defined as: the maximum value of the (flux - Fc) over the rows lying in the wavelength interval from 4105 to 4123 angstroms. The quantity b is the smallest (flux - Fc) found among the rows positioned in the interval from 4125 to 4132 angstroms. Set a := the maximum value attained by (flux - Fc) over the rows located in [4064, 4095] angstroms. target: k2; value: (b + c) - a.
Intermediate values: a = 3.9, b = -1.0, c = 0.6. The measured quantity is -4.3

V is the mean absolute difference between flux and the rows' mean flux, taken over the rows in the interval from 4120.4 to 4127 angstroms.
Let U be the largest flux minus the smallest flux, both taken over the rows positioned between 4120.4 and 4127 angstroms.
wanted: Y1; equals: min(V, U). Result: 0.96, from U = 3.7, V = 0.96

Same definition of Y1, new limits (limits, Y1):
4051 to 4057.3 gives 1.40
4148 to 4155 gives 0.85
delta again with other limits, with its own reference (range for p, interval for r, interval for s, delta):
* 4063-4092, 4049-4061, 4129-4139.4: 0.3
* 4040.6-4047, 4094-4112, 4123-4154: 0.2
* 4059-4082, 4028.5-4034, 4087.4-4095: 0.2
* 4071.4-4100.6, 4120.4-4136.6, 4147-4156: 2.1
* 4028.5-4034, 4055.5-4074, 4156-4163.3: -0.3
